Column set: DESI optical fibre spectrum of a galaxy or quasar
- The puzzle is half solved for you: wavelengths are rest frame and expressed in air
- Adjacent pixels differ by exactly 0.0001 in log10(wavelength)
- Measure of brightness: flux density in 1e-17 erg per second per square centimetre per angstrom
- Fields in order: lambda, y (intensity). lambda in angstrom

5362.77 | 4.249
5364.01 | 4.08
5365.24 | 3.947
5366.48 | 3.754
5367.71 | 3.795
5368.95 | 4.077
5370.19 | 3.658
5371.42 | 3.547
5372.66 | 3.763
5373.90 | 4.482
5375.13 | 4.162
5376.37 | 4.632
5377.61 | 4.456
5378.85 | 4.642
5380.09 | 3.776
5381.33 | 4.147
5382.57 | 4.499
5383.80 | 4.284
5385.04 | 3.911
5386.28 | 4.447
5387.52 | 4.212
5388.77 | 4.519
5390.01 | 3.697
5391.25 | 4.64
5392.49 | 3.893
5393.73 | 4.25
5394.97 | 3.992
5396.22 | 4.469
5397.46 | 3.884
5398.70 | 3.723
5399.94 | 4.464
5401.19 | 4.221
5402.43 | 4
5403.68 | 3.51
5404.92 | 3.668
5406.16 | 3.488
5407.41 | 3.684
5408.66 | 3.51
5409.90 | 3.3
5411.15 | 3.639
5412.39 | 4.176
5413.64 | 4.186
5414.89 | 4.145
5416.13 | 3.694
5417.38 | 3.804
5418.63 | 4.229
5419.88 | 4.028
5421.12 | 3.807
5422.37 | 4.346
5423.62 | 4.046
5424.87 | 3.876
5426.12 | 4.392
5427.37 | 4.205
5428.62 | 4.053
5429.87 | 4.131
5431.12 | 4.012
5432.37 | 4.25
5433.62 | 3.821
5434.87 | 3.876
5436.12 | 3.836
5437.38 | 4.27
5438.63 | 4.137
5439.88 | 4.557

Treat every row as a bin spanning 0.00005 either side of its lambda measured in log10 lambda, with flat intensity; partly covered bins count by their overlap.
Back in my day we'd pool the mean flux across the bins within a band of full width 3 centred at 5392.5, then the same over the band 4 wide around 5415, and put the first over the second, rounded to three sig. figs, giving 1.06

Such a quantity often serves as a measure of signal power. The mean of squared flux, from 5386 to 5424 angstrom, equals 16.0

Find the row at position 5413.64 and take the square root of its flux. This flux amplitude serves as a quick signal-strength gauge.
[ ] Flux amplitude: 2.05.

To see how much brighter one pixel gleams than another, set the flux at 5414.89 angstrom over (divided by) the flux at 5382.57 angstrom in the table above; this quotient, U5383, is 0.92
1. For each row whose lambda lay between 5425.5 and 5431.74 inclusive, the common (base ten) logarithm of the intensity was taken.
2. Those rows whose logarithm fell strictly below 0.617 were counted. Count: 3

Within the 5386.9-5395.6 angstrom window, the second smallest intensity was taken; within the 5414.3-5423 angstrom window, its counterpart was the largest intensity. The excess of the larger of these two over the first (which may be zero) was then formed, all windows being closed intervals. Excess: 0.45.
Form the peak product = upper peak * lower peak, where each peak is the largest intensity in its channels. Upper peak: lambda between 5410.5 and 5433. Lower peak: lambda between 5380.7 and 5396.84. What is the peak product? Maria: 20.4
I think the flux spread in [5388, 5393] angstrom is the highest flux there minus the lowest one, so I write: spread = 0.94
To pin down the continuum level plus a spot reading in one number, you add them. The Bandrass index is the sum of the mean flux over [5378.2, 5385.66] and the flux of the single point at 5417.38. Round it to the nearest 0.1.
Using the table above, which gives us 8.0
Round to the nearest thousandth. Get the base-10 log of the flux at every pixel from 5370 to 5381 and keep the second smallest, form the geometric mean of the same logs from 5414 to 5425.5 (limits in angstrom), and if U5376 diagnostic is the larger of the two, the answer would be 0.601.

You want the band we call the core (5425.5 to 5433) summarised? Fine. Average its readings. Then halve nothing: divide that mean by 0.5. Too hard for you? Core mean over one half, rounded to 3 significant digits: 8.35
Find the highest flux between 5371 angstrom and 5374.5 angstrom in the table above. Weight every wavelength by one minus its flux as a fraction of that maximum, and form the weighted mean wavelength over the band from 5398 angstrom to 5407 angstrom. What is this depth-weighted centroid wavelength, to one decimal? 5403.3 angstrom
